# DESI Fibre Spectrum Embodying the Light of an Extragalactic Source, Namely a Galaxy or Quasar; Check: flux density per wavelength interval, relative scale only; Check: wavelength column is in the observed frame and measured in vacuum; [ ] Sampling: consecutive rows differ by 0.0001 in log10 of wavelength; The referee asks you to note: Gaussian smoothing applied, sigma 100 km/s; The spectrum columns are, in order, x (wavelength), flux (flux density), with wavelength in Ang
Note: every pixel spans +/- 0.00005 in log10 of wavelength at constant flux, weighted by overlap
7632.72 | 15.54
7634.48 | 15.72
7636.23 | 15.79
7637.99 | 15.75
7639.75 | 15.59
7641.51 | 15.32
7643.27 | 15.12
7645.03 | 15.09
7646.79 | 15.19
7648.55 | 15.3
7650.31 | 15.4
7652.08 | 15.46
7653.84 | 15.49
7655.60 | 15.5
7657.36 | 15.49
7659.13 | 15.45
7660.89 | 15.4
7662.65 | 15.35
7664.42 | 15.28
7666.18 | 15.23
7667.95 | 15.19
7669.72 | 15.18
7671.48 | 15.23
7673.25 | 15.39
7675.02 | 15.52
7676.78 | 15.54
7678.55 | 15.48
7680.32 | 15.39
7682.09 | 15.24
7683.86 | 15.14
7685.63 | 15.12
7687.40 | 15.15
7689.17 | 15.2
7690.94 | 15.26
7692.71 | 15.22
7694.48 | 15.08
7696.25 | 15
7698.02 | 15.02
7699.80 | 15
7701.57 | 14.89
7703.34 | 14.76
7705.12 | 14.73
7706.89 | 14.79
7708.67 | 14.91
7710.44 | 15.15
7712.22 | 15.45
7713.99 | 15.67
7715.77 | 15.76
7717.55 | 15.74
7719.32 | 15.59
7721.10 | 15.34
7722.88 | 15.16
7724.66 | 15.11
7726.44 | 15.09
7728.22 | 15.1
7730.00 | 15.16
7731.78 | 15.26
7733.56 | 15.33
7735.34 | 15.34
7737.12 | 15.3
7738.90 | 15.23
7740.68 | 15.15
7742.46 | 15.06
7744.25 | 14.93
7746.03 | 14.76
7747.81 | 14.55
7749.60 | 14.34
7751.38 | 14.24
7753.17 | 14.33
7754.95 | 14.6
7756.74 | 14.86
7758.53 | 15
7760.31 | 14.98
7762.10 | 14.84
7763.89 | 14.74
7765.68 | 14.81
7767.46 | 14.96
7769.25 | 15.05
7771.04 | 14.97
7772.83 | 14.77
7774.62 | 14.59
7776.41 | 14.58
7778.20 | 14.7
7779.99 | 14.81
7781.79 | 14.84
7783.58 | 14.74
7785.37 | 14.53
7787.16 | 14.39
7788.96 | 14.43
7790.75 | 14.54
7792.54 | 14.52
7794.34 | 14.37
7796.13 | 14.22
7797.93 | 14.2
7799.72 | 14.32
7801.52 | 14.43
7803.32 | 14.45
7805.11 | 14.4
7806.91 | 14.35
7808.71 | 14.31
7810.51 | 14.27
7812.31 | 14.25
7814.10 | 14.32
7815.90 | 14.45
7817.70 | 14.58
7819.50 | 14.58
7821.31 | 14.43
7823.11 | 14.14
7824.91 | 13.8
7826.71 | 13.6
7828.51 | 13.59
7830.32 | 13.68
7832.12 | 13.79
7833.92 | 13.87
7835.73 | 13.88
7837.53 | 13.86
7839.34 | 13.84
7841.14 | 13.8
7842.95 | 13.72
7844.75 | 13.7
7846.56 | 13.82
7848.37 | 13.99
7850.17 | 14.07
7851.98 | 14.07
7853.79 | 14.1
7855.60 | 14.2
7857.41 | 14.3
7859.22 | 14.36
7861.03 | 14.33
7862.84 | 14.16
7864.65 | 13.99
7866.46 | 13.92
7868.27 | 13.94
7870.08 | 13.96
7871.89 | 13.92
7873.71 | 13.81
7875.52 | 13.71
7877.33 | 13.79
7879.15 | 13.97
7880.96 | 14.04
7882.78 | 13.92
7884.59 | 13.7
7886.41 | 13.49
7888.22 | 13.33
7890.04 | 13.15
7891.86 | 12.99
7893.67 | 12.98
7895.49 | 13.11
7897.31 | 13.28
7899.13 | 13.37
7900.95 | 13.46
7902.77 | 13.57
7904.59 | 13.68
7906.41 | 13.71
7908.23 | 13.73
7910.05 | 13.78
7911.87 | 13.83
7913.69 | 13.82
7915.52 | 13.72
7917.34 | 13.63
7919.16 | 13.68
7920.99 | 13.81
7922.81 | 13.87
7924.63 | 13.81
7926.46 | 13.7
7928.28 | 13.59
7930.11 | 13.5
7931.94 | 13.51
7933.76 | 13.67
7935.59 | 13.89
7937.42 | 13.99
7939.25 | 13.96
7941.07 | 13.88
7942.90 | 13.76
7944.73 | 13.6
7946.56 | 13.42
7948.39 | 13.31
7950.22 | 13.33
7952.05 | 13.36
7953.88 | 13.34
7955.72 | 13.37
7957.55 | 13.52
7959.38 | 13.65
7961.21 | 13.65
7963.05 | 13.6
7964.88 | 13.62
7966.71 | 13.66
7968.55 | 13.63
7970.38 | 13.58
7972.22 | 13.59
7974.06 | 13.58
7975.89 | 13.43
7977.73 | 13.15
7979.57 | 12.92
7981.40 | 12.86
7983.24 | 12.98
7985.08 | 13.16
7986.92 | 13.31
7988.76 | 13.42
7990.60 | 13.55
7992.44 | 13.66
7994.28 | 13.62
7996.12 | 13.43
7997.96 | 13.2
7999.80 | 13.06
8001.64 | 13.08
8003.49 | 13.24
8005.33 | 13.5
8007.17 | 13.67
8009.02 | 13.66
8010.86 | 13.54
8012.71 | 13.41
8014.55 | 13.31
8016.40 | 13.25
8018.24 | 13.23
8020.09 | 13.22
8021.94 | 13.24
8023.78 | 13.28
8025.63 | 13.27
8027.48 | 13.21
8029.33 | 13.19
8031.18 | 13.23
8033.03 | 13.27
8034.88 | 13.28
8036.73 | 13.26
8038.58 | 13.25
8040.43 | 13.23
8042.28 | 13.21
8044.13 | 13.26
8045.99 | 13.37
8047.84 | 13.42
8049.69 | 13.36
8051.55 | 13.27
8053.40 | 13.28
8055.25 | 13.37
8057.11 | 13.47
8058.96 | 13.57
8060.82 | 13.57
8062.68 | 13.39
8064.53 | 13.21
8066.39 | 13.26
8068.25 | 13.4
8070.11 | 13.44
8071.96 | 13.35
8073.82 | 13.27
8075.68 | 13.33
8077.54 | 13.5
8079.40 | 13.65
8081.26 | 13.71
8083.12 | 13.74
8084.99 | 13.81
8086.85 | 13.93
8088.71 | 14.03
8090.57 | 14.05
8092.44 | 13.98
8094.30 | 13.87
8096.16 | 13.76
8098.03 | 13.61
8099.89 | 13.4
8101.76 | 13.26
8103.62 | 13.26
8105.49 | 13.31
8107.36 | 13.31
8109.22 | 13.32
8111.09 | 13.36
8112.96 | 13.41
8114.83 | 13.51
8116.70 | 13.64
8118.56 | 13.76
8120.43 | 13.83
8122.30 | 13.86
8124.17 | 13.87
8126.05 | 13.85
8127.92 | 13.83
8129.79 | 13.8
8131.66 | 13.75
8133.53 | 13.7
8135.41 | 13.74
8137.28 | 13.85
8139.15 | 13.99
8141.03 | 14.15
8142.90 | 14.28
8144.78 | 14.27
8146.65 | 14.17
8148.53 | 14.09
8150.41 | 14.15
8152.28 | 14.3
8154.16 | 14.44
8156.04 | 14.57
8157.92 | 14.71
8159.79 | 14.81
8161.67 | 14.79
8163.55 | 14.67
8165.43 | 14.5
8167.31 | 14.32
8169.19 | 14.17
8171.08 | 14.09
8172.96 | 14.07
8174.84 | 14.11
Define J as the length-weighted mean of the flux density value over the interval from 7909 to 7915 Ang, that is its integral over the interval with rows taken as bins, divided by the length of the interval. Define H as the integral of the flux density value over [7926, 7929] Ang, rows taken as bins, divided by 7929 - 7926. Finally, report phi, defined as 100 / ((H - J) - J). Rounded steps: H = 13.7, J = 13.8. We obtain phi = -7.2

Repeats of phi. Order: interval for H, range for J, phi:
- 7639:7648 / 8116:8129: -8.1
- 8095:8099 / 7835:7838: -7.1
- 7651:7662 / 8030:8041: -9.1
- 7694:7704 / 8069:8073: -8.4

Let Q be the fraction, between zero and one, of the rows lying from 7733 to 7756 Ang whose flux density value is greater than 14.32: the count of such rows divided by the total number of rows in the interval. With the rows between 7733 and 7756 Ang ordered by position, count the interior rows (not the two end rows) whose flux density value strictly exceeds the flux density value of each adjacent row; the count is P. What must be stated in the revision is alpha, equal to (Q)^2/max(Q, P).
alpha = 0.9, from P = 1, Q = 0.92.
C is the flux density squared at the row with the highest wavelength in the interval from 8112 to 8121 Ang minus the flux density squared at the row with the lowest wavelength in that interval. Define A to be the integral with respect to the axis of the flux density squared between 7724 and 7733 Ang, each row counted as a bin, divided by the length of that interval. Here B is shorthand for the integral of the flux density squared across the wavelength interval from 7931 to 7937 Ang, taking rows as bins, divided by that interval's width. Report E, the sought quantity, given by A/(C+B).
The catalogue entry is 1.15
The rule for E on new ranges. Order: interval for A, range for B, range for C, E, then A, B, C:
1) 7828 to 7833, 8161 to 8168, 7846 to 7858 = 0.83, 187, 212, 13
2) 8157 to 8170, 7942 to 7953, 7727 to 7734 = 1.13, 212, 181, 7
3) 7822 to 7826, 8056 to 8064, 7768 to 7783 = 1.11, 196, 182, -6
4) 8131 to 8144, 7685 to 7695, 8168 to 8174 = 0.85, 194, 230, -3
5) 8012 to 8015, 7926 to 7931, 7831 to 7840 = 0.96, 179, 185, 1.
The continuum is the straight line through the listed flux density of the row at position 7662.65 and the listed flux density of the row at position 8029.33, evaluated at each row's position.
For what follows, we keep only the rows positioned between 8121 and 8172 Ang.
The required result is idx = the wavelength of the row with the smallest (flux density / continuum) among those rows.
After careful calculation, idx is 8133.53 Ang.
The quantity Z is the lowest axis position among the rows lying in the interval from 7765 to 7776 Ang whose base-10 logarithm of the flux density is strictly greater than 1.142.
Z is 7765.68 Ang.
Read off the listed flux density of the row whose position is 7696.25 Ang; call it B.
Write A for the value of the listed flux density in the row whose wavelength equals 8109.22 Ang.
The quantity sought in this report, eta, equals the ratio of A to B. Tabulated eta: 0.89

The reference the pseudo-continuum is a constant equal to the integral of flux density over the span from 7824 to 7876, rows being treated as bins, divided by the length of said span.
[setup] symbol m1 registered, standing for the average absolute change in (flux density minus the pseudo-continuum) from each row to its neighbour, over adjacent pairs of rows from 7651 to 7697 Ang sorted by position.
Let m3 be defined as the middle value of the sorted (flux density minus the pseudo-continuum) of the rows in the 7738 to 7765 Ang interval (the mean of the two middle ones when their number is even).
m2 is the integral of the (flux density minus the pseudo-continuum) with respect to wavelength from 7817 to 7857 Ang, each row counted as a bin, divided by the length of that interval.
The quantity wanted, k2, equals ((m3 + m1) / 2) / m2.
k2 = 14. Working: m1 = 0.062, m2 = 0.03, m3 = 0.9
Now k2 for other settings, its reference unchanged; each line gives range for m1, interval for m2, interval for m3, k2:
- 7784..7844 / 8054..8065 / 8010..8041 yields 1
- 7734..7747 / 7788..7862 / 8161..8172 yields 1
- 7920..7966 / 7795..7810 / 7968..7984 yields -1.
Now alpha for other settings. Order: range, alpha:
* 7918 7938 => 0.0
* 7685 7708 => 0.5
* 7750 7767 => 0.8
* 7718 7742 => 1.0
